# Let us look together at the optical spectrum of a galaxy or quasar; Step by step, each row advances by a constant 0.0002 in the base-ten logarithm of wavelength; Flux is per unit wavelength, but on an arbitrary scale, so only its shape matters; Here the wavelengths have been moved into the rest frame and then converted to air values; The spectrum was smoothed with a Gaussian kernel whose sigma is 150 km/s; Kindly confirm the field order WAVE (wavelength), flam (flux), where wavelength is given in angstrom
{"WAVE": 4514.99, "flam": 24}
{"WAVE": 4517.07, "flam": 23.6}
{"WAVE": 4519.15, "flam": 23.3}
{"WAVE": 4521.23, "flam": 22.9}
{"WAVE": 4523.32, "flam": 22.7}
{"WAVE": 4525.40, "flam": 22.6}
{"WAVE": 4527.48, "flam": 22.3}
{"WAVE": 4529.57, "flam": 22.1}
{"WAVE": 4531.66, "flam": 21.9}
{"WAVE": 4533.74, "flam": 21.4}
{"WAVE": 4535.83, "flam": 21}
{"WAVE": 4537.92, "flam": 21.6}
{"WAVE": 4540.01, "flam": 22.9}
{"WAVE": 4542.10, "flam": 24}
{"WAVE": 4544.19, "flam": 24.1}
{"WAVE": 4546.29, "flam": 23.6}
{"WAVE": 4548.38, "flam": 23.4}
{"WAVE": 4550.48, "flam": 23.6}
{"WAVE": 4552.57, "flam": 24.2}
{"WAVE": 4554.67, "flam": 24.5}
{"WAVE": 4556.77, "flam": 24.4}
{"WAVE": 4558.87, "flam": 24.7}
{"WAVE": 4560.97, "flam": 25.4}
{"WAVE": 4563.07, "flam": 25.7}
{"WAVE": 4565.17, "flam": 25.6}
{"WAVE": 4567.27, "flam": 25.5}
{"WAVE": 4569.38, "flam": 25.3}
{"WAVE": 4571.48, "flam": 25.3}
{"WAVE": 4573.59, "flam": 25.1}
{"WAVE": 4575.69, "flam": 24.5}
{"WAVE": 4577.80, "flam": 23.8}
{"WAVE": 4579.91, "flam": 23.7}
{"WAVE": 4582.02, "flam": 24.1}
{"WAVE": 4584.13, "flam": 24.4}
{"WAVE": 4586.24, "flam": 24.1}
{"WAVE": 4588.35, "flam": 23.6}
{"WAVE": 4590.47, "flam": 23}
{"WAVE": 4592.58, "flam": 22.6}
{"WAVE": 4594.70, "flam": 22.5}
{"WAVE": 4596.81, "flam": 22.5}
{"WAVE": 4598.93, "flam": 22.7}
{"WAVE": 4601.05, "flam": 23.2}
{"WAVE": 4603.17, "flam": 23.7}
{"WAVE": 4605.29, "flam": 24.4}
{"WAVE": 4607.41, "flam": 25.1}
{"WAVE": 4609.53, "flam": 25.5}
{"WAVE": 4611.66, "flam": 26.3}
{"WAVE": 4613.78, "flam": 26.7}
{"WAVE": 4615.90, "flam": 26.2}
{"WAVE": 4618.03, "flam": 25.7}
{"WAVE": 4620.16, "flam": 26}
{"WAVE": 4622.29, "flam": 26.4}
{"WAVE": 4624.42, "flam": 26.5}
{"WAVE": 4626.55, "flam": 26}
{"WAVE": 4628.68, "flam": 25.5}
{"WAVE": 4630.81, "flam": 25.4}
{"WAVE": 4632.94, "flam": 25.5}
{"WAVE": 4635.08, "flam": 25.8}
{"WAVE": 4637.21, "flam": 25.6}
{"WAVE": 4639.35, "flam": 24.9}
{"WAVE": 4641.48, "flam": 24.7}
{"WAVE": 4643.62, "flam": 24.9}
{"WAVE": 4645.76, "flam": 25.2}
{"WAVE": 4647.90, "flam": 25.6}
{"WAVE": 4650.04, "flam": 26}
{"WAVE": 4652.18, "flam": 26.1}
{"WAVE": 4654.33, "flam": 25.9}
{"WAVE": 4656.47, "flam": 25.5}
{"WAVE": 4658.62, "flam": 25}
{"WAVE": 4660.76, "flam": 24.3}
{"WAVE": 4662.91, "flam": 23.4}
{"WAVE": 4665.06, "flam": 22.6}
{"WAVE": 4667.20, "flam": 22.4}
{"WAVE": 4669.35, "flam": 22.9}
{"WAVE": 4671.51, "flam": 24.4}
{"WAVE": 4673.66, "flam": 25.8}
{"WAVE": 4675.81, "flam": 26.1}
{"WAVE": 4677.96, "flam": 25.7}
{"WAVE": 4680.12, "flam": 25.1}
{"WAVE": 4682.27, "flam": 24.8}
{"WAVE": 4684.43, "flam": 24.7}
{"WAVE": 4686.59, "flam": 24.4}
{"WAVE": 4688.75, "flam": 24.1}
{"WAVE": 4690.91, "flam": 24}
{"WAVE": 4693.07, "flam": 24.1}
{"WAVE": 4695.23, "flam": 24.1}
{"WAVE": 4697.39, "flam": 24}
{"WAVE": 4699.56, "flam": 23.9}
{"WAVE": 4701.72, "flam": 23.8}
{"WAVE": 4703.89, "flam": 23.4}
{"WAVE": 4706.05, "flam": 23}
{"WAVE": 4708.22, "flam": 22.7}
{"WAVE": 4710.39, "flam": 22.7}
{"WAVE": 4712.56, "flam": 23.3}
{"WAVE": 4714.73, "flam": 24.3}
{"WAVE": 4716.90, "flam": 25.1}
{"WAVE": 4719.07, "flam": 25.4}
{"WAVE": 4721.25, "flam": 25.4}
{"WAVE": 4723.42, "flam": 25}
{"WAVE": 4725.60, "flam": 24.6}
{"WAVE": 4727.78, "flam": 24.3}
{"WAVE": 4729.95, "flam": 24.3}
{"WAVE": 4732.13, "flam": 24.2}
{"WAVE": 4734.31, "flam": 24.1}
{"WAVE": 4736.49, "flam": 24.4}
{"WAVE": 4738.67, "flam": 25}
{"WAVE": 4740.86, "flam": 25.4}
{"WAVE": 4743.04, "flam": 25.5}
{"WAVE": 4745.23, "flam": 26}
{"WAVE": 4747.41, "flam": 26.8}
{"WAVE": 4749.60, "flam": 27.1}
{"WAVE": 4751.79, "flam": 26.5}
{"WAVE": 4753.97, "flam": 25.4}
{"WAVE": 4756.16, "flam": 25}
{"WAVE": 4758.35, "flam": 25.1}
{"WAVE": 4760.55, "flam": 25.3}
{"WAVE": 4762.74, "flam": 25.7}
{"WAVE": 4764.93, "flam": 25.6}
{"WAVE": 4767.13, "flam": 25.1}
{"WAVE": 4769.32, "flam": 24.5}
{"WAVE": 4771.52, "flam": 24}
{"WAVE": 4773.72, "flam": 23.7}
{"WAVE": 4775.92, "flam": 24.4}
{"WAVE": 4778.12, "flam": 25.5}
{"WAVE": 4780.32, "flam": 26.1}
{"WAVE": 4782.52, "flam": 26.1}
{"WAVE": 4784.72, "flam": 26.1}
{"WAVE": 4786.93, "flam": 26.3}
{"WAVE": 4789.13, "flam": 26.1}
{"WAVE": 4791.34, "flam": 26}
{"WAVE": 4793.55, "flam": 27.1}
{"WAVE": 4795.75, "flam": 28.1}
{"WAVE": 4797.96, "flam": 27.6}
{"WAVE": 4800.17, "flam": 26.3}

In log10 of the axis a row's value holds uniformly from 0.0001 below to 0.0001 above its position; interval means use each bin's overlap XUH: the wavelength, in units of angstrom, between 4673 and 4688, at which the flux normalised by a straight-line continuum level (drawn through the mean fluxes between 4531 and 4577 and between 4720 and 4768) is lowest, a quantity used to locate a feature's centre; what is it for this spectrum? 4686.59 angstrom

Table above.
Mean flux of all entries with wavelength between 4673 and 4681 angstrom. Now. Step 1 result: 25.7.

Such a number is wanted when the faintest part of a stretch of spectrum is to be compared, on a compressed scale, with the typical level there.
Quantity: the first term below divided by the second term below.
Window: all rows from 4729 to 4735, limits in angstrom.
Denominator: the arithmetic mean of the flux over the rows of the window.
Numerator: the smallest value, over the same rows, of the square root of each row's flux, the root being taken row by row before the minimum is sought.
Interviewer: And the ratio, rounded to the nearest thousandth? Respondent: 0.203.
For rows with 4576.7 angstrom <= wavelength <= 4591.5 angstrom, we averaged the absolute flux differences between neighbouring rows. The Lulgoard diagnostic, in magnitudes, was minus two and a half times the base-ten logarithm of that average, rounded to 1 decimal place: 1.1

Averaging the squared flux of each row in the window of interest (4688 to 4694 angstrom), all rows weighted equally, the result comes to 579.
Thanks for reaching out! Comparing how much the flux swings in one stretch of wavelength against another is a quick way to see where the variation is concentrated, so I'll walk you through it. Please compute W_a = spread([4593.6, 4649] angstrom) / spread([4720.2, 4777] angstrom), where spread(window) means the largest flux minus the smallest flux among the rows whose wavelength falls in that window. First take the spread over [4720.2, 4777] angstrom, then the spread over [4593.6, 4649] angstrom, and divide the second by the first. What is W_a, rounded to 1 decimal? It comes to 1.2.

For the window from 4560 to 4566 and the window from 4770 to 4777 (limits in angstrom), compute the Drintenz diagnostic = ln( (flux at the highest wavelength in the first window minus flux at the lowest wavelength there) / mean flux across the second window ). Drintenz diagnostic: -4.8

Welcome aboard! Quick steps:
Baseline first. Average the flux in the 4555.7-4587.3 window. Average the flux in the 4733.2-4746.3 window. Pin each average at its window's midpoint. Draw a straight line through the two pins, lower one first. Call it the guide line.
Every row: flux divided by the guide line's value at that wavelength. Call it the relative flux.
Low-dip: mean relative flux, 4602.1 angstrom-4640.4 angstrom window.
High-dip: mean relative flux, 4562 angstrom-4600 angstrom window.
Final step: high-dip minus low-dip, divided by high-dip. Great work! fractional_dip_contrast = -0.060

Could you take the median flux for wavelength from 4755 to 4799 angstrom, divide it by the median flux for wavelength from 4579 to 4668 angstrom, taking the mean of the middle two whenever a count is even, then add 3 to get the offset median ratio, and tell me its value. 4.02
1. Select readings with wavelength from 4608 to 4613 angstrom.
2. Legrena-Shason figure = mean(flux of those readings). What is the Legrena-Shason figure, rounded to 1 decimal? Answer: 25.9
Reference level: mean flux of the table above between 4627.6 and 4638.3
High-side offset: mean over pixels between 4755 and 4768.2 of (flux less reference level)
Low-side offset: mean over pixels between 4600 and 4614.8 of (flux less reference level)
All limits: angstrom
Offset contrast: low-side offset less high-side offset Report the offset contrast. -0.3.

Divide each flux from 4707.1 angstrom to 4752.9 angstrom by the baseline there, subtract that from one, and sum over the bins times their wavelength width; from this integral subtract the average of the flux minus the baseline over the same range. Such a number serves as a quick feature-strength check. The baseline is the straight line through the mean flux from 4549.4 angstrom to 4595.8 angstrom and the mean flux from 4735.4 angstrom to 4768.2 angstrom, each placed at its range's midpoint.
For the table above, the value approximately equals 1.6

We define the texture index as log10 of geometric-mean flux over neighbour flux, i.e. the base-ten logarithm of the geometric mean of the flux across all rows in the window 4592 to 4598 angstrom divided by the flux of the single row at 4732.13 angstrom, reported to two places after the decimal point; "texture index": -0.03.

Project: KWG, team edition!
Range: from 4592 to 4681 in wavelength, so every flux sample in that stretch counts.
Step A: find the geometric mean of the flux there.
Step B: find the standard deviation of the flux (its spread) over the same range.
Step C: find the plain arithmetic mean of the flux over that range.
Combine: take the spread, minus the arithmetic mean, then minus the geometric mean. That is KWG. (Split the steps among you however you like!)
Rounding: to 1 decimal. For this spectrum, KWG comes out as -48.5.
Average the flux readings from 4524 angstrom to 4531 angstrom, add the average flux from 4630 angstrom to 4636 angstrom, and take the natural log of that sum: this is 3.87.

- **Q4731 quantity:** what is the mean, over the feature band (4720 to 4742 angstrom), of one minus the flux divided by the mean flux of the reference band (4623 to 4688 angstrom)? 0.01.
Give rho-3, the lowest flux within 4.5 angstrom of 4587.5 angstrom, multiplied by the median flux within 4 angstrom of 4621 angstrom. 603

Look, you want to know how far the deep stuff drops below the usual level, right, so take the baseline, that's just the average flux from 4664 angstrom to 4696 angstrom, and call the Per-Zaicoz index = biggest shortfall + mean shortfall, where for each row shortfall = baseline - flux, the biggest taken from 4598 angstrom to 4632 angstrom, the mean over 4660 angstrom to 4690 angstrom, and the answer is 1.7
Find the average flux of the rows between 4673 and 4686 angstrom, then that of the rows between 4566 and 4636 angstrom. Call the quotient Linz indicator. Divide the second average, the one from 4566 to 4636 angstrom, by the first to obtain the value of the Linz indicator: 0.98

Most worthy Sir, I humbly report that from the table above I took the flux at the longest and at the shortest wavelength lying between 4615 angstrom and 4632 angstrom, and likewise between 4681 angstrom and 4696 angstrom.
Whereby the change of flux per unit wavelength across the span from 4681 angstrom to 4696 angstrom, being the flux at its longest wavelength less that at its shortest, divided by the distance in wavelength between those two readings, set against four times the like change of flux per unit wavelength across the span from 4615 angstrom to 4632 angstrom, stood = 0.3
